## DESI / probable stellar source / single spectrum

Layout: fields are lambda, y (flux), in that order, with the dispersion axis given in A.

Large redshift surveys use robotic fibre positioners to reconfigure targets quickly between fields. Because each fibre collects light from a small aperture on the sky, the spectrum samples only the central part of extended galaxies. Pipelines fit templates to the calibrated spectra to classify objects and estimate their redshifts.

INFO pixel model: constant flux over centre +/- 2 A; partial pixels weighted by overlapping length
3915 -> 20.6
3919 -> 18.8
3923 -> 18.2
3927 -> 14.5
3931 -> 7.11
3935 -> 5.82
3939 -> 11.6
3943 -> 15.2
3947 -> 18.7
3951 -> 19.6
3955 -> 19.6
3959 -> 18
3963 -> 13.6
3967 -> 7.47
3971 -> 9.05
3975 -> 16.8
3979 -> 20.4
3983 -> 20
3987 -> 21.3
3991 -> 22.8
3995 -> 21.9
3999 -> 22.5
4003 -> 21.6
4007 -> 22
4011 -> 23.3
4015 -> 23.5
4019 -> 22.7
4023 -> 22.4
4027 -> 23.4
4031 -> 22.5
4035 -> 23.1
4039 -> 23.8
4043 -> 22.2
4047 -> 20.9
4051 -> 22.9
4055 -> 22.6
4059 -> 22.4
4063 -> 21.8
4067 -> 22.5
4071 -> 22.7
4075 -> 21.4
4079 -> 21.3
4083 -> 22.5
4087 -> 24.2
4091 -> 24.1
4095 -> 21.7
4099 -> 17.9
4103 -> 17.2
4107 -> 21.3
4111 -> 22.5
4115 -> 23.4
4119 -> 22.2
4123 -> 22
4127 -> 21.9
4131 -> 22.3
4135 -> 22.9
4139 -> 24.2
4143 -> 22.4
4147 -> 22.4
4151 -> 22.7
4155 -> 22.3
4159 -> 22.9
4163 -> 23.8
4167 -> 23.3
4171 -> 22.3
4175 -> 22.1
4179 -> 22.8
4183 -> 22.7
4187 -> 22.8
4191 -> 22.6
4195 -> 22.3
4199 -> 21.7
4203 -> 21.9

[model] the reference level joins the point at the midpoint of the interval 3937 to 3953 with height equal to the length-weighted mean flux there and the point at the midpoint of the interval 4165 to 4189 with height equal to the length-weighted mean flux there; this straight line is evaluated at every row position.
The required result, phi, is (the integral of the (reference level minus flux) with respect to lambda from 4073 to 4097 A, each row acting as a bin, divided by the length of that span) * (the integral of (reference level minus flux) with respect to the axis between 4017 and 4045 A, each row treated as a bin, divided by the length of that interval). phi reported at 10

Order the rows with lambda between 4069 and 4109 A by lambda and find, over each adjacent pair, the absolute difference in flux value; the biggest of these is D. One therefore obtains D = 4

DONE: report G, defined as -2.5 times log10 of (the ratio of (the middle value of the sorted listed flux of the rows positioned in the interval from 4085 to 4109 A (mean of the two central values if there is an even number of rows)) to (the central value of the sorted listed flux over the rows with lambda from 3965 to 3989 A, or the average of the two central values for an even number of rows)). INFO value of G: -0.17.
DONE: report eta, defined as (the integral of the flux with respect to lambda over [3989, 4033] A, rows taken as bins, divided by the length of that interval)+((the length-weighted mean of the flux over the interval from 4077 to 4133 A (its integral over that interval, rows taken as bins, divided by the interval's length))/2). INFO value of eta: 33.5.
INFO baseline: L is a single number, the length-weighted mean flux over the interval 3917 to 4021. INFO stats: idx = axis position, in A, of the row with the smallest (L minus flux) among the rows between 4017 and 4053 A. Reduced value 4039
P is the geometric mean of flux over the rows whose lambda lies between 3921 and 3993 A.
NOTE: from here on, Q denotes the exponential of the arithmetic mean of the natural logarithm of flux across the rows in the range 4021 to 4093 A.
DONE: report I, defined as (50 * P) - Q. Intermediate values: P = 14.5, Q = 22.6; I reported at 700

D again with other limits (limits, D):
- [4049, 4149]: 4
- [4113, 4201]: 2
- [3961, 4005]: 8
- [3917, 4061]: 8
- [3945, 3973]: 6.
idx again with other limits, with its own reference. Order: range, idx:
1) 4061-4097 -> 4087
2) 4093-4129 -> 4115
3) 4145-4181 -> 4163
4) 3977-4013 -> 4011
